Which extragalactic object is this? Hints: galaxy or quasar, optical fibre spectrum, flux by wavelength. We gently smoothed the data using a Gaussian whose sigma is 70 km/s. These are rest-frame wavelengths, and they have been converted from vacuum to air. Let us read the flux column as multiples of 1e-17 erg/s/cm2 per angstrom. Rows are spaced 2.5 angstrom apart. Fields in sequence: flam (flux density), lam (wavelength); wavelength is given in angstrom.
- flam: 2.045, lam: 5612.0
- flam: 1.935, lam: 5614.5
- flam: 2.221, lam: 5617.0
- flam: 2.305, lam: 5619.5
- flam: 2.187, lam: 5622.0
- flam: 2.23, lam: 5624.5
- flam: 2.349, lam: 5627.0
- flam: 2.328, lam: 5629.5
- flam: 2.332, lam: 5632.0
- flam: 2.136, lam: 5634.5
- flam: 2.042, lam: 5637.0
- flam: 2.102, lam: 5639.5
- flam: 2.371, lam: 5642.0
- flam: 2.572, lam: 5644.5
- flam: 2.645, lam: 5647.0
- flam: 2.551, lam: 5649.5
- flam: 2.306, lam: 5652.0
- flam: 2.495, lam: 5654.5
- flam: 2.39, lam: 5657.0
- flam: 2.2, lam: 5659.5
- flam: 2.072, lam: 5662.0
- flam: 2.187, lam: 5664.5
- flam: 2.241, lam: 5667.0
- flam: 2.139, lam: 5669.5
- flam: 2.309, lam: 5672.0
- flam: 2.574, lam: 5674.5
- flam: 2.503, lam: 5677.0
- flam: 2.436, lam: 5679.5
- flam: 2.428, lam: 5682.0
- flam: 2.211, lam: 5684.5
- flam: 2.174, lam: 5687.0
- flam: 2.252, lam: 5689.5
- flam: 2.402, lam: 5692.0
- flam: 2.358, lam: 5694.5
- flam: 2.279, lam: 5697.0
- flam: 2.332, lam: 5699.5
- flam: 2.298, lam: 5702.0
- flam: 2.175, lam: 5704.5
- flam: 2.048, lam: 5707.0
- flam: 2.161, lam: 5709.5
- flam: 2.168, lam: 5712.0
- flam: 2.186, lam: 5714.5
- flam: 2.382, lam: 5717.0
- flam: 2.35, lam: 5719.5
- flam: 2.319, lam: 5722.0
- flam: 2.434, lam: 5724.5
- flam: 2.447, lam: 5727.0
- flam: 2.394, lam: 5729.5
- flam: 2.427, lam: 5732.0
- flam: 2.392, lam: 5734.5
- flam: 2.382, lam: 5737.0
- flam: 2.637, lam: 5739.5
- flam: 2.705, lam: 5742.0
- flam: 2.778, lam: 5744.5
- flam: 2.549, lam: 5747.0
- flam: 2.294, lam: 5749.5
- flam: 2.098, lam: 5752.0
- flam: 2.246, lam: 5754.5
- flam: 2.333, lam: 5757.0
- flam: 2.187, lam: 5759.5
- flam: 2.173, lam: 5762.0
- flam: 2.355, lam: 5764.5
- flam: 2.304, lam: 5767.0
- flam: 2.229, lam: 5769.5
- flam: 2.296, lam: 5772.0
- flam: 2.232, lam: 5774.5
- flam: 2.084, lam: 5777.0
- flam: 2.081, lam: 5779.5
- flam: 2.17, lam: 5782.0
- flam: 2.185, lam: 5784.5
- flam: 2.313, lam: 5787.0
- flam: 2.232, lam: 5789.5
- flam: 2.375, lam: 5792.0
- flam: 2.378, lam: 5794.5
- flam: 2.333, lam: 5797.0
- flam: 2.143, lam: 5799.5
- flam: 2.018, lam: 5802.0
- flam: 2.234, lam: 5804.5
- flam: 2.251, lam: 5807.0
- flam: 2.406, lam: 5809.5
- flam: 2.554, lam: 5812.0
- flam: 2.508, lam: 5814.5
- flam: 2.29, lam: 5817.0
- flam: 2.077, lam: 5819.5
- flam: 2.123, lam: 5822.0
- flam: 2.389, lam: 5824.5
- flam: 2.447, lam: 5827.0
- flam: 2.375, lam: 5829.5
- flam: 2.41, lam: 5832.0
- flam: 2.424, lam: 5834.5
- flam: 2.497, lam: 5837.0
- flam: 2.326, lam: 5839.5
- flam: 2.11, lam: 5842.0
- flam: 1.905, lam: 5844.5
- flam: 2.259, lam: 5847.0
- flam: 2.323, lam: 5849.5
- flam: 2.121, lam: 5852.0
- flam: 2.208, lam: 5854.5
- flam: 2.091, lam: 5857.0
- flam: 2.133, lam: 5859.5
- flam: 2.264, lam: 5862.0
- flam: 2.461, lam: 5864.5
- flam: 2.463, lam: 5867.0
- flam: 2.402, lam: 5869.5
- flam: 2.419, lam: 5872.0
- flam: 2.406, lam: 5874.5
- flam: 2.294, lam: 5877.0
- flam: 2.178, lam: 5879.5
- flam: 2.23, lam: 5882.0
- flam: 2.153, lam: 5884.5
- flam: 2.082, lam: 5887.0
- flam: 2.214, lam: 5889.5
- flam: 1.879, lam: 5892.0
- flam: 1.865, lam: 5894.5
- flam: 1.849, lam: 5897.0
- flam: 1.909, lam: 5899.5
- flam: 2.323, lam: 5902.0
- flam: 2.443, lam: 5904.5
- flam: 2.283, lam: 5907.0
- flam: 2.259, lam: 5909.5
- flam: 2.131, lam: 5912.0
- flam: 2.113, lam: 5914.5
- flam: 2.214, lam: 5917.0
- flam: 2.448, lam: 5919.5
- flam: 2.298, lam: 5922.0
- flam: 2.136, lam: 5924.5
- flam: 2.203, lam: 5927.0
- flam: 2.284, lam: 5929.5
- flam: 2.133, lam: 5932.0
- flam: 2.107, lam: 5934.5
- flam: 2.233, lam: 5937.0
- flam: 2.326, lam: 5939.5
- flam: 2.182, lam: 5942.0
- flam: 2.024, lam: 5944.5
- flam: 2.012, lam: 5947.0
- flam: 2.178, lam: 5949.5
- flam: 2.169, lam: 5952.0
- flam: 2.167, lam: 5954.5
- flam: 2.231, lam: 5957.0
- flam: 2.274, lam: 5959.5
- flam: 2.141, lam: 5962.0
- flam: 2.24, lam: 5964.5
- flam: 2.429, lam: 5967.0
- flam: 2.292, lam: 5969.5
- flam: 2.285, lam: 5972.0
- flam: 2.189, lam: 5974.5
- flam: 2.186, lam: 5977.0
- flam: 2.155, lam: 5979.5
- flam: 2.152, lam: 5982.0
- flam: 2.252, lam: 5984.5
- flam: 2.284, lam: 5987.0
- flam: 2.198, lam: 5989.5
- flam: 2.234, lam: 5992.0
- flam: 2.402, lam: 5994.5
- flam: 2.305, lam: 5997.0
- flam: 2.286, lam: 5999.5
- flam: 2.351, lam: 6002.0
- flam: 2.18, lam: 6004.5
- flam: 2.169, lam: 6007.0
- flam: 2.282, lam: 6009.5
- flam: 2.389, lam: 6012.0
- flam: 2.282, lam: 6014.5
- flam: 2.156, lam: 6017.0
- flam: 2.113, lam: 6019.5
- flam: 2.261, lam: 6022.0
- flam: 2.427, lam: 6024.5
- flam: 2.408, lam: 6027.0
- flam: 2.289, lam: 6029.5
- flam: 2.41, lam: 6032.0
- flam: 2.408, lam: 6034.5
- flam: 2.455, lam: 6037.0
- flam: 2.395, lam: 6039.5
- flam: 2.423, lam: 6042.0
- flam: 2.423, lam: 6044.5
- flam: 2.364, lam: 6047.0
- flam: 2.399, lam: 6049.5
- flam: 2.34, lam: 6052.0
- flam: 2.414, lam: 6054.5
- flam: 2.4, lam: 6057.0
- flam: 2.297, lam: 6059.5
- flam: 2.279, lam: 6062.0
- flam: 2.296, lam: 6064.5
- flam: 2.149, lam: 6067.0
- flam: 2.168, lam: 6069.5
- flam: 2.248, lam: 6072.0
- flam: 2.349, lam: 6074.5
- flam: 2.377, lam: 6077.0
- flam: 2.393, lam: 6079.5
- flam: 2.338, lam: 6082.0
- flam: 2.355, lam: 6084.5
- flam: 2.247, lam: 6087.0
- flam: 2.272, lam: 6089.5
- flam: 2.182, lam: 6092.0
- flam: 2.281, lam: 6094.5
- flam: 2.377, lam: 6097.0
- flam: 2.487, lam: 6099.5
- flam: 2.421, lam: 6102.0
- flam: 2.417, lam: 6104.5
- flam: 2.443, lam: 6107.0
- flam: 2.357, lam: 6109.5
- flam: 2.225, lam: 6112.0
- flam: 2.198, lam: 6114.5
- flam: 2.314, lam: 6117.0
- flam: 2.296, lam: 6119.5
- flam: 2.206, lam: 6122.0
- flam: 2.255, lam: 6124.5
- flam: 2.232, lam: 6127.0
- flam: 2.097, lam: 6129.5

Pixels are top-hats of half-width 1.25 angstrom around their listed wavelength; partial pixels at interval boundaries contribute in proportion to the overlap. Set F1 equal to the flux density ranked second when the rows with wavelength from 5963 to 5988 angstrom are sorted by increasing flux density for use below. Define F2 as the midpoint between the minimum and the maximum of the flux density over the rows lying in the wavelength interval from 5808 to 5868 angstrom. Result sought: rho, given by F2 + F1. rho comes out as 4.38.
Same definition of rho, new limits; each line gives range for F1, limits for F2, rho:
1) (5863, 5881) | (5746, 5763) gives 4.62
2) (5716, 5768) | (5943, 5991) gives 4.39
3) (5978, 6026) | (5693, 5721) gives 4.37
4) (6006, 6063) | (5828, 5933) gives 4.33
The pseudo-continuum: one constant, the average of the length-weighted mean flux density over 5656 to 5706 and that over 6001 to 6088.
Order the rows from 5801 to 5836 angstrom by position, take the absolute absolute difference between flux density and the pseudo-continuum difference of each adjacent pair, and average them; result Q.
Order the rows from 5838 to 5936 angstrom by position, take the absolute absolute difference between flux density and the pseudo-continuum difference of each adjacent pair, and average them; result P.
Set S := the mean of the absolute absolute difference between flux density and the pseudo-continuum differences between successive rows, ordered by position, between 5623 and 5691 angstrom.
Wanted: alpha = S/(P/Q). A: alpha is 0.085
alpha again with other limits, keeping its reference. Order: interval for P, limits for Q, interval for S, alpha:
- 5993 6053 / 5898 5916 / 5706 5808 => 0.184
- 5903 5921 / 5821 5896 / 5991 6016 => 0.074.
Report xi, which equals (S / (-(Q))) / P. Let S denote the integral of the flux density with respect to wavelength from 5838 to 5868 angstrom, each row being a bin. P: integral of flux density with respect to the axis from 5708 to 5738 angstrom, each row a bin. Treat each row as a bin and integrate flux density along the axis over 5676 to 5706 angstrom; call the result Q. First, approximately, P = 70.0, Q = 69.5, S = 66.7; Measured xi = -0.0137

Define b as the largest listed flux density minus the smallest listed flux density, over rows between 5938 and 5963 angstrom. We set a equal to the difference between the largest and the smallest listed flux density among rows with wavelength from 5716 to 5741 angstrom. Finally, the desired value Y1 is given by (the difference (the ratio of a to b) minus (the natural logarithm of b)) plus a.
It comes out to 2.5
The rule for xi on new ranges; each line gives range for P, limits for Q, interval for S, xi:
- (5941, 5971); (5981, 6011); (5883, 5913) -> -0.0142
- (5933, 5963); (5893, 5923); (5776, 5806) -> -0.0156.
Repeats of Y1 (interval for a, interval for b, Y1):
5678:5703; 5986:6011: 2.8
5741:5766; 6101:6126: 4.9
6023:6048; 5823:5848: 1.0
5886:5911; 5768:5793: 3.8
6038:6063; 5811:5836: 1.2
